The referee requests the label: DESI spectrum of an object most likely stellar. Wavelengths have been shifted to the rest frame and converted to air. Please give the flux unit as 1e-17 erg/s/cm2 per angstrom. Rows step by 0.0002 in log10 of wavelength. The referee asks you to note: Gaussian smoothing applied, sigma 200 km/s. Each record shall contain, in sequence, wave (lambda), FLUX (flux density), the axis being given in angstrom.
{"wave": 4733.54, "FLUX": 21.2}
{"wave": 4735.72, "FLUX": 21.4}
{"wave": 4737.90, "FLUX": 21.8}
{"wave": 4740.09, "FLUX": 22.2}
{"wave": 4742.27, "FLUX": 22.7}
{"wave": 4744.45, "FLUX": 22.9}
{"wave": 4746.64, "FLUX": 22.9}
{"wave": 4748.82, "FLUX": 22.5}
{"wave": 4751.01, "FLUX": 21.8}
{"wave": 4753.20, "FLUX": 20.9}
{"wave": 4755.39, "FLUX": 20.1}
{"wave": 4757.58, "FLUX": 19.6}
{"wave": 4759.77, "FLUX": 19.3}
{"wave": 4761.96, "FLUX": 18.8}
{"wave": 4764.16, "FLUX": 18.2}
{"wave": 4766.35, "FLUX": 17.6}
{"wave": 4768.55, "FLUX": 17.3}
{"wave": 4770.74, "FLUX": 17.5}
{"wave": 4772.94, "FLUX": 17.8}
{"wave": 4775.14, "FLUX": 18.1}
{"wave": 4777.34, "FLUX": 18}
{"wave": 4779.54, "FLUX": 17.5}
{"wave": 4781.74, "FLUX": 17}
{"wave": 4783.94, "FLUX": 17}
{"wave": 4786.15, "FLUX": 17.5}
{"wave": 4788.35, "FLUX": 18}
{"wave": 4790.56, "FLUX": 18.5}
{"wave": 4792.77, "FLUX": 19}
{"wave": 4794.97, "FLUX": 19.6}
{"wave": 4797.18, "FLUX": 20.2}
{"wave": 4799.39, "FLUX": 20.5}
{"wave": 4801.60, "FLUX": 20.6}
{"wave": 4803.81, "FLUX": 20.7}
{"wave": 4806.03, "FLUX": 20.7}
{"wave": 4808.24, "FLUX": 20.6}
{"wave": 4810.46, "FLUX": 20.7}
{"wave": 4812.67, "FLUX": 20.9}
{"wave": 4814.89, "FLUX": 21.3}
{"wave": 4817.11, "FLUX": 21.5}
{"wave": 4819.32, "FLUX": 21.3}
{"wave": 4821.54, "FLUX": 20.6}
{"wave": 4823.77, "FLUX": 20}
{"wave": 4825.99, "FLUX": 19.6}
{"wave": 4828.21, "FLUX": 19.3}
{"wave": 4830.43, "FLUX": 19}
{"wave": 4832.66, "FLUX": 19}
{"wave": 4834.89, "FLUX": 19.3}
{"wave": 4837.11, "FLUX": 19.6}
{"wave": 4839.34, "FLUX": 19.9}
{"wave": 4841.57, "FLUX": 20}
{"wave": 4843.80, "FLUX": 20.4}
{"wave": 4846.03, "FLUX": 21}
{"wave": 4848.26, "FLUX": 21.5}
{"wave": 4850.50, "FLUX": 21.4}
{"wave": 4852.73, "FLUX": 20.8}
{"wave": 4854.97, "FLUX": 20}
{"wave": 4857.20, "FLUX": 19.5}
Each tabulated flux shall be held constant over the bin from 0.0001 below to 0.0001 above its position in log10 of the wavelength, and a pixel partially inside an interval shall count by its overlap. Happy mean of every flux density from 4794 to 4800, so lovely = 20.1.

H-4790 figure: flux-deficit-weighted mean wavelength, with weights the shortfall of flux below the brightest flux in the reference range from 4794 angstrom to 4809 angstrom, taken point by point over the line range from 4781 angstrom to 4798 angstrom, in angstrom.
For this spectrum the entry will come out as 4787.1 angstrom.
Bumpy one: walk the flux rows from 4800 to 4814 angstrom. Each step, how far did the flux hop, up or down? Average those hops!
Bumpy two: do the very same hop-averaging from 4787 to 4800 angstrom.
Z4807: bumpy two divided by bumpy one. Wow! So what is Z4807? 5.00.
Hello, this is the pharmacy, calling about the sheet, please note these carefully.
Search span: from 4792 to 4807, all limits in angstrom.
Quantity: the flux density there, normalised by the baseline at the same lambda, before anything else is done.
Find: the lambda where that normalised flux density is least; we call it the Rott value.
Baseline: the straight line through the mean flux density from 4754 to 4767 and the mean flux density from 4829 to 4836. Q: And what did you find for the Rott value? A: 4792.77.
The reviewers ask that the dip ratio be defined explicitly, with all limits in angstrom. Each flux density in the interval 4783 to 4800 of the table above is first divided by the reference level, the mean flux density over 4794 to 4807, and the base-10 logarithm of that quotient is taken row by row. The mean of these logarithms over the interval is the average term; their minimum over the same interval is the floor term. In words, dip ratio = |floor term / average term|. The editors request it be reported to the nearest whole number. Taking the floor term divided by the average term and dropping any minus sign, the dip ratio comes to 2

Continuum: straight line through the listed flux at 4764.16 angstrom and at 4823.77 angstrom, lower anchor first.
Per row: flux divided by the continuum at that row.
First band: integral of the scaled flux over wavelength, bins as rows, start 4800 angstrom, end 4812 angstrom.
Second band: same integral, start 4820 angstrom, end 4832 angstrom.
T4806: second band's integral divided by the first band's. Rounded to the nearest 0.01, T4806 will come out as 0.93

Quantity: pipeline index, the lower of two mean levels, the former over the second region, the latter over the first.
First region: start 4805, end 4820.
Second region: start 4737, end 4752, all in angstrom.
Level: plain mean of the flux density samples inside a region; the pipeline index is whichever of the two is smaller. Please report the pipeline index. 21.00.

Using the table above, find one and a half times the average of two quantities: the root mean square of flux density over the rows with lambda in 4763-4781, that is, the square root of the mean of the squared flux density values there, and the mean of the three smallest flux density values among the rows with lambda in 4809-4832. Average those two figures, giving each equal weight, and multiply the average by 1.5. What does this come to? 27.8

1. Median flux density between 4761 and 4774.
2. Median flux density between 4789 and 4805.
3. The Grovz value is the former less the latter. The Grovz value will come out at -2.5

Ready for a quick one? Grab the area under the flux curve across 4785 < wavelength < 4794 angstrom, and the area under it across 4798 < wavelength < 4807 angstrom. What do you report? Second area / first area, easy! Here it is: 1.13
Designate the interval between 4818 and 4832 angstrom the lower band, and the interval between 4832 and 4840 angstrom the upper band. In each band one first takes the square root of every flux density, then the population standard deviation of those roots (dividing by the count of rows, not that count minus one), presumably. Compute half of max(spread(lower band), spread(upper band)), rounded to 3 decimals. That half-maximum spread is 0.044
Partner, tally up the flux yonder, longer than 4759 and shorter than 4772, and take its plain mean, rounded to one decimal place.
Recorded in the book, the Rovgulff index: 18.1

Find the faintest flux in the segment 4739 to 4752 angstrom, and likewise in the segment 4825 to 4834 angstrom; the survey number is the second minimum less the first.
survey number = -2.8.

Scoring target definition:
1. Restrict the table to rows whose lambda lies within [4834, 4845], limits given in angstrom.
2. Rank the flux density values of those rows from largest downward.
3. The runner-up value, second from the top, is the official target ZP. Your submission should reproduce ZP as 20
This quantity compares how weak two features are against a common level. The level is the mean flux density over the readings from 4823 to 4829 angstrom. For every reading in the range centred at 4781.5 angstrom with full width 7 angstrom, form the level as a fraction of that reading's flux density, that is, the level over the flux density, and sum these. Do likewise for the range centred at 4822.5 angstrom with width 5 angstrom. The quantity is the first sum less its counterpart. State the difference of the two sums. 1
